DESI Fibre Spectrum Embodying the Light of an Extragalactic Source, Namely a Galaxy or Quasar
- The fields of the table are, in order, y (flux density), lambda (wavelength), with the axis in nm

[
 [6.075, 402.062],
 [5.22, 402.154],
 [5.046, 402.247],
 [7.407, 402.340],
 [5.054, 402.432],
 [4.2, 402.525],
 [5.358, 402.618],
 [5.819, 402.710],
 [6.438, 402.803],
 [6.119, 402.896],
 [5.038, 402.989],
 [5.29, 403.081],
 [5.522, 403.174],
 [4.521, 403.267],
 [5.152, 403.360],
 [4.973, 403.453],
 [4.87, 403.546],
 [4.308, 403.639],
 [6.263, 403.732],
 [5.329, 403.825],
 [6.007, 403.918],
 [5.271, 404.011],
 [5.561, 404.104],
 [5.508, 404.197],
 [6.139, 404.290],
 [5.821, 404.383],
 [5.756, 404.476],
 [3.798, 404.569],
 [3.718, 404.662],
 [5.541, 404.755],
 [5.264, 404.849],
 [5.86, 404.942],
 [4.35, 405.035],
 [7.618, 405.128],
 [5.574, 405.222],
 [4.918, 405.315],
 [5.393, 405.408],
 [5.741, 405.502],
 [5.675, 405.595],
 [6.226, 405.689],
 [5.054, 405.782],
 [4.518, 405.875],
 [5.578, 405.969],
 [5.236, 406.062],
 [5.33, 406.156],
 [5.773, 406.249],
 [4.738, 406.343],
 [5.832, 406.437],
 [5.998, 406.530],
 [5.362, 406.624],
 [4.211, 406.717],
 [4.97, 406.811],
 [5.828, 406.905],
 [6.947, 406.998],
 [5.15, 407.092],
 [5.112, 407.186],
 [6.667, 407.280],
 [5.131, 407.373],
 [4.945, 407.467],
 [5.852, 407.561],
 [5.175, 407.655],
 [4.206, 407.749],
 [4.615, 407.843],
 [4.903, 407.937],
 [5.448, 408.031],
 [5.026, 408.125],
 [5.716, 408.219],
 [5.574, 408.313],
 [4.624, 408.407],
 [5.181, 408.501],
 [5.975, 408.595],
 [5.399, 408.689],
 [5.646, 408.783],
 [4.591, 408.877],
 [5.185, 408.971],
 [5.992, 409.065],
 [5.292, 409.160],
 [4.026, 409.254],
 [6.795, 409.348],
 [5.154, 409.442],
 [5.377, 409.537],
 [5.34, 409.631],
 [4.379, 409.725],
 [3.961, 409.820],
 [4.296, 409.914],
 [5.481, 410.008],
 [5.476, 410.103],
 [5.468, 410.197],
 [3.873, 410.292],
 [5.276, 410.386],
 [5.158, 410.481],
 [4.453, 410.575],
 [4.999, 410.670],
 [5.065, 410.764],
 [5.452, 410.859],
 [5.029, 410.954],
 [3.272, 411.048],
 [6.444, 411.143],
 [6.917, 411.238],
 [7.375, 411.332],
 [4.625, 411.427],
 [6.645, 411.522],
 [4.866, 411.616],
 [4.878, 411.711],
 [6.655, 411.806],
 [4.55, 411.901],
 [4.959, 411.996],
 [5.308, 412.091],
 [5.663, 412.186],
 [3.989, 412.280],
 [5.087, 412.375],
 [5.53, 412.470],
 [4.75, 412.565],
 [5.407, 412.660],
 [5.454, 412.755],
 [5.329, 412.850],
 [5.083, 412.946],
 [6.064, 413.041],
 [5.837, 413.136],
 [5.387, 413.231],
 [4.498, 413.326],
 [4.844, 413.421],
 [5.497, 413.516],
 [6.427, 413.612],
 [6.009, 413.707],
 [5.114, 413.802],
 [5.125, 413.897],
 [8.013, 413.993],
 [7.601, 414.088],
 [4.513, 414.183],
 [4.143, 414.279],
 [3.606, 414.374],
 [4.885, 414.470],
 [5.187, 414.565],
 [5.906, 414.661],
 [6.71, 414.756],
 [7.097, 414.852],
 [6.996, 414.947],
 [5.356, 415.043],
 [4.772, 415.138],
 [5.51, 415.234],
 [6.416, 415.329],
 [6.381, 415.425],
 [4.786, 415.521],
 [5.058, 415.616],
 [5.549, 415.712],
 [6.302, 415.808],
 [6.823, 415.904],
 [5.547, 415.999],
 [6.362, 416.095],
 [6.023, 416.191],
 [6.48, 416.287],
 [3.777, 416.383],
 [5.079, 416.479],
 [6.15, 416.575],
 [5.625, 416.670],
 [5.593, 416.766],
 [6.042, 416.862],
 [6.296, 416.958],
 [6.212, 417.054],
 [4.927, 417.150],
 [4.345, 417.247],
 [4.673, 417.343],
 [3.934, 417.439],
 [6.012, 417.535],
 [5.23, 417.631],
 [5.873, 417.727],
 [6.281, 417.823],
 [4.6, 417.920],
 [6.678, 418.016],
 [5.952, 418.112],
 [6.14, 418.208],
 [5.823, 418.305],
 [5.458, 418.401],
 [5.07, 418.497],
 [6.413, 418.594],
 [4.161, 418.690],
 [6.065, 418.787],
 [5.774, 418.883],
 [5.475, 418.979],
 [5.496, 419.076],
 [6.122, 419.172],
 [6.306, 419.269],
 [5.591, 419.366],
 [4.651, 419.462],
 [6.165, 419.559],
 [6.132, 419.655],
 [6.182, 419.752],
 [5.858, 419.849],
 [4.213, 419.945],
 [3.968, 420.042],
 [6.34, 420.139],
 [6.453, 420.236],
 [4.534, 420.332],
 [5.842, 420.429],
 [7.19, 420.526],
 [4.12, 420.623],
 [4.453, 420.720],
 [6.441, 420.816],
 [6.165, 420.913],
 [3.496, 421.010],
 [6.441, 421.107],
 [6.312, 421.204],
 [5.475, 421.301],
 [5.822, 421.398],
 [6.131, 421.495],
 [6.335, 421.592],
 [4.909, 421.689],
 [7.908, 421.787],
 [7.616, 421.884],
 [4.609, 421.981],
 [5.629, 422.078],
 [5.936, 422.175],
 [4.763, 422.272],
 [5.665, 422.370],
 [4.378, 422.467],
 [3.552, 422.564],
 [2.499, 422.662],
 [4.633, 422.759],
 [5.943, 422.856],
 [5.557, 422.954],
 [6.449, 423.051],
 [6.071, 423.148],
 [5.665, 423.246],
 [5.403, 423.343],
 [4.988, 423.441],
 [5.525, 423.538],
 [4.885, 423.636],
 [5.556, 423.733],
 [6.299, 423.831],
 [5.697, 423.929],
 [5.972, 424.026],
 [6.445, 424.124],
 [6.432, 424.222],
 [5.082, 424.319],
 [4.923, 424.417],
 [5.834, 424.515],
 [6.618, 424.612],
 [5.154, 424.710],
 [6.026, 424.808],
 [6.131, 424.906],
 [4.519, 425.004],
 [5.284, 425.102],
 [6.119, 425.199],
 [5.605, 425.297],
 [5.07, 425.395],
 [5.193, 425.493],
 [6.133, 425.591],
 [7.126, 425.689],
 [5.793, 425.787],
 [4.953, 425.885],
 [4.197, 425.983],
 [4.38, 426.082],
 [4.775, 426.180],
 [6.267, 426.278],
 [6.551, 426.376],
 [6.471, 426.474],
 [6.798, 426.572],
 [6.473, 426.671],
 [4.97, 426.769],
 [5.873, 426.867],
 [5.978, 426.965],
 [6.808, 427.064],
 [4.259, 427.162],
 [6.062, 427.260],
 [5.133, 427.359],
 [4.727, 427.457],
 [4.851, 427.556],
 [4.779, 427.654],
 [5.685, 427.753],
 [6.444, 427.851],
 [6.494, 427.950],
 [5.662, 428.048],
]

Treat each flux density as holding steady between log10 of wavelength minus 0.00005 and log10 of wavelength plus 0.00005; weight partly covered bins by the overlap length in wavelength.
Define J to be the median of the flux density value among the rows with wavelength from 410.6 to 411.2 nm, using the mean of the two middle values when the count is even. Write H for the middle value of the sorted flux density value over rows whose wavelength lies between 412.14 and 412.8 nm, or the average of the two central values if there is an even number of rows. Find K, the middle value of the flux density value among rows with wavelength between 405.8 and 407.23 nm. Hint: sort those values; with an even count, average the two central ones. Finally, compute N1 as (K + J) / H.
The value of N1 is 1.92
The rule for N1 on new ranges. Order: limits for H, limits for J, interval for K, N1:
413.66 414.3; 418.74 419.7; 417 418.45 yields 2.29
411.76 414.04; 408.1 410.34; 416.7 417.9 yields 2.06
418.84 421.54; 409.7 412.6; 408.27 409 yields 1.77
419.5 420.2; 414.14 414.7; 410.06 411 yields 1.60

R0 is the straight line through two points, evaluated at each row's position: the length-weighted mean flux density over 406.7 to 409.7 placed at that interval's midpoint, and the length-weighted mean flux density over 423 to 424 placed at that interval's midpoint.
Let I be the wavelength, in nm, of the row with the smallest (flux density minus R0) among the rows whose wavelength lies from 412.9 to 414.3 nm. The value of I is 414.279 nm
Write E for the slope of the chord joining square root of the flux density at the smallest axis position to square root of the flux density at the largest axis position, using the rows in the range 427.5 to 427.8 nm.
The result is 0.9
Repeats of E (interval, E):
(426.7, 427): 1.1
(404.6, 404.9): 2.0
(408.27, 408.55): -0.5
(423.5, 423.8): 0.0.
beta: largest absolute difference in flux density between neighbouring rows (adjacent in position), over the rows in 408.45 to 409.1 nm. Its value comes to 1.1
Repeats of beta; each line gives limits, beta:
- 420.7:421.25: 2.9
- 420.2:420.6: 1.9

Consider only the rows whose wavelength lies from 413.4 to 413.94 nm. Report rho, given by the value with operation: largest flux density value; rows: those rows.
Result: 6.427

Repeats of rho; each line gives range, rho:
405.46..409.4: 6.947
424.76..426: 7.126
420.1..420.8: 7.19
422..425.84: 7.126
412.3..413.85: 6.427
